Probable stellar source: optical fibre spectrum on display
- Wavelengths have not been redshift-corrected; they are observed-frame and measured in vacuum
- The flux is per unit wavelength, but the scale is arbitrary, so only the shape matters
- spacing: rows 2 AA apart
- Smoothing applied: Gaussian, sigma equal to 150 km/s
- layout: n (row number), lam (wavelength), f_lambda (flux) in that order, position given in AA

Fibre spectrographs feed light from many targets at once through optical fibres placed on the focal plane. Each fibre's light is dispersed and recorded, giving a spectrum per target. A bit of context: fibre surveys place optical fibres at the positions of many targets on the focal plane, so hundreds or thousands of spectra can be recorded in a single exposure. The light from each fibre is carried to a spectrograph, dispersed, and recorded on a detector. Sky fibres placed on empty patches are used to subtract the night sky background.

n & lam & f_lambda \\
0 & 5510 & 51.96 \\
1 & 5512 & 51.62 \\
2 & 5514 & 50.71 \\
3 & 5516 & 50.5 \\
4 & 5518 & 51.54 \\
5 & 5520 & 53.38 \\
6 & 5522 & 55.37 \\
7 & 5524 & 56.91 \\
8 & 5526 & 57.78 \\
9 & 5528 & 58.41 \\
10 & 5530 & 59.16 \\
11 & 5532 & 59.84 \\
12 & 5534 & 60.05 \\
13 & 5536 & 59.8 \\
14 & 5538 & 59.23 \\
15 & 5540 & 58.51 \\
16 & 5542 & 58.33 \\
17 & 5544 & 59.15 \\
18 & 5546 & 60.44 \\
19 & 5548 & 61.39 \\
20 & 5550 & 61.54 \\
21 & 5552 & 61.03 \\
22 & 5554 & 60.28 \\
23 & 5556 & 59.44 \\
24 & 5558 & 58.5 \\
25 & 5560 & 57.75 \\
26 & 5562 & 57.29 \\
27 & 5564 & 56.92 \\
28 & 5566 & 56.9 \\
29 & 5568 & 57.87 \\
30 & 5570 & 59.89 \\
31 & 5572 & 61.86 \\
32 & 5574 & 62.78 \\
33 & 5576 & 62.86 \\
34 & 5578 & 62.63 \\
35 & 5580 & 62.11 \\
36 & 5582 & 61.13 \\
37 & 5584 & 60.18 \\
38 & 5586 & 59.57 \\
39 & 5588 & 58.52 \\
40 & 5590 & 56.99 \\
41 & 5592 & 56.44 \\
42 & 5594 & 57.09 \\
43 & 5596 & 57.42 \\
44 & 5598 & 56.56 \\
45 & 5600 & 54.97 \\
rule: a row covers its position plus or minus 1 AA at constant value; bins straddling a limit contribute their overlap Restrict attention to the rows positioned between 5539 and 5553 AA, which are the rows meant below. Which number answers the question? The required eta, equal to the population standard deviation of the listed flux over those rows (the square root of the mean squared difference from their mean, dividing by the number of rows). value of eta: 1.27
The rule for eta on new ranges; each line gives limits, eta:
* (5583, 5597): 1.31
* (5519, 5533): 2.09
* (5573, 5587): 1.23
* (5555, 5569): 0.85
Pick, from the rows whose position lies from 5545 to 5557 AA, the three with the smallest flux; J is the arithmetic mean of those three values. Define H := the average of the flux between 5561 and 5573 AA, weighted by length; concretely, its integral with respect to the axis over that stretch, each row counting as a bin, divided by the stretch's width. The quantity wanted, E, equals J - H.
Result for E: 2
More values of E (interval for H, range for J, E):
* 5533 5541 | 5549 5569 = -2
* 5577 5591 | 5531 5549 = -1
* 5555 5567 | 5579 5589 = 2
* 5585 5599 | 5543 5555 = 2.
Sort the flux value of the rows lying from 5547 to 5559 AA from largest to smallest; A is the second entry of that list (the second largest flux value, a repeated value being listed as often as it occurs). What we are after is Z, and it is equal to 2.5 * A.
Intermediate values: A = 61.39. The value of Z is 153.5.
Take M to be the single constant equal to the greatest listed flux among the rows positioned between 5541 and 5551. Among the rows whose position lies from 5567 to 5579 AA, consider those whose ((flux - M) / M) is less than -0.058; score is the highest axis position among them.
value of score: 5568 AA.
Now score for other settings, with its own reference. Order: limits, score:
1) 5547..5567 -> 5566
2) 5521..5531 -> 5526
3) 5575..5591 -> 5590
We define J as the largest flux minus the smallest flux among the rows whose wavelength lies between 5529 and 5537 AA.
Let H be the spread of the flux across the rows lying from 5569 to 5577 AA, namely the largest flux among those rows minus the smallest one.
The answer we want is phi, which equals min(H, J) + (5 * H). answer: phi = 16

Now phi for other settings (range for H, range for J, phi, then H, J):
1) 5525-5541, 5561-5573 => 14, 2.3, 5.0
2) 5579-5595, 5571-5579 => 29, 5.7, 1.0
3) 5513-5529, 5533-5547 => 42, 7.9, 2.1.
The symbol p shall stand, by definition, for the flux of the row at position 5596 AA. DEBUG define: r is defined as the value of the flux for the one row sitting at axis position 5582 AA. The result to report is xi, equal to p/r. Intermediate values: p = 57.42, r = 61.13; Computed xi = 0.94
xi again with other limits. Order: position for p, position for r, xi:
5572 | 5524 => 1.09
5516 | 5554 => 0.84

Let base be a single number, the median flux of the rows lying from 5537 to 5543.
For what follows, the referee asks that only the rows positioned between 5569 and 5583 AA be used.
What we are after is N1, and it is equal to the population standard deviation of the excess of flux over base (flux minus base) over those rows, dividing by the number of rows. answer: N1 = 0.99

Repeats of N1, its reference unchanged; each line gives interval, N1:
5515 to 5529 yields 2.87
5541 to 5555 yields 1.10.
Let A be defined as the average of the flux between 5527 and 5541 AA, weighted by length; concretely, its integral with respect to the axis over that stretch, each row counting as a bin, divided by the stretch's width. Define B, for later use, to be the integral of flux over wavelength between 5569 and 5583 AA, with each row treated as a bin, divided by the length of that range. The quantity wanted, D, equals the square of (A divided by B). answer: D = 0.92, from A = 59.3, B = 62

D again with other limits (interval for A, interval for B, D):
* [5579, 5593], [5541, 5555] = 0.97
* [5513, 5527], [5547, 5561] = 0.80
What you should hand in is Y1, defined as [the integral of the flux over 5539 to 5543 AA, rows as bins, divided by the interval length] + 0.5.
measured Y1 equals 58.9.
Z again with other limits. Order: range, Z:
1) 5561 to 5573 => 149.7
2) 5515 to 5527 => 142.3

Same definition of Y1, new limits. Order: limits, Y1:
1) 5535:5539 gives 60.0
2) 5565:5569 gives 57.9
